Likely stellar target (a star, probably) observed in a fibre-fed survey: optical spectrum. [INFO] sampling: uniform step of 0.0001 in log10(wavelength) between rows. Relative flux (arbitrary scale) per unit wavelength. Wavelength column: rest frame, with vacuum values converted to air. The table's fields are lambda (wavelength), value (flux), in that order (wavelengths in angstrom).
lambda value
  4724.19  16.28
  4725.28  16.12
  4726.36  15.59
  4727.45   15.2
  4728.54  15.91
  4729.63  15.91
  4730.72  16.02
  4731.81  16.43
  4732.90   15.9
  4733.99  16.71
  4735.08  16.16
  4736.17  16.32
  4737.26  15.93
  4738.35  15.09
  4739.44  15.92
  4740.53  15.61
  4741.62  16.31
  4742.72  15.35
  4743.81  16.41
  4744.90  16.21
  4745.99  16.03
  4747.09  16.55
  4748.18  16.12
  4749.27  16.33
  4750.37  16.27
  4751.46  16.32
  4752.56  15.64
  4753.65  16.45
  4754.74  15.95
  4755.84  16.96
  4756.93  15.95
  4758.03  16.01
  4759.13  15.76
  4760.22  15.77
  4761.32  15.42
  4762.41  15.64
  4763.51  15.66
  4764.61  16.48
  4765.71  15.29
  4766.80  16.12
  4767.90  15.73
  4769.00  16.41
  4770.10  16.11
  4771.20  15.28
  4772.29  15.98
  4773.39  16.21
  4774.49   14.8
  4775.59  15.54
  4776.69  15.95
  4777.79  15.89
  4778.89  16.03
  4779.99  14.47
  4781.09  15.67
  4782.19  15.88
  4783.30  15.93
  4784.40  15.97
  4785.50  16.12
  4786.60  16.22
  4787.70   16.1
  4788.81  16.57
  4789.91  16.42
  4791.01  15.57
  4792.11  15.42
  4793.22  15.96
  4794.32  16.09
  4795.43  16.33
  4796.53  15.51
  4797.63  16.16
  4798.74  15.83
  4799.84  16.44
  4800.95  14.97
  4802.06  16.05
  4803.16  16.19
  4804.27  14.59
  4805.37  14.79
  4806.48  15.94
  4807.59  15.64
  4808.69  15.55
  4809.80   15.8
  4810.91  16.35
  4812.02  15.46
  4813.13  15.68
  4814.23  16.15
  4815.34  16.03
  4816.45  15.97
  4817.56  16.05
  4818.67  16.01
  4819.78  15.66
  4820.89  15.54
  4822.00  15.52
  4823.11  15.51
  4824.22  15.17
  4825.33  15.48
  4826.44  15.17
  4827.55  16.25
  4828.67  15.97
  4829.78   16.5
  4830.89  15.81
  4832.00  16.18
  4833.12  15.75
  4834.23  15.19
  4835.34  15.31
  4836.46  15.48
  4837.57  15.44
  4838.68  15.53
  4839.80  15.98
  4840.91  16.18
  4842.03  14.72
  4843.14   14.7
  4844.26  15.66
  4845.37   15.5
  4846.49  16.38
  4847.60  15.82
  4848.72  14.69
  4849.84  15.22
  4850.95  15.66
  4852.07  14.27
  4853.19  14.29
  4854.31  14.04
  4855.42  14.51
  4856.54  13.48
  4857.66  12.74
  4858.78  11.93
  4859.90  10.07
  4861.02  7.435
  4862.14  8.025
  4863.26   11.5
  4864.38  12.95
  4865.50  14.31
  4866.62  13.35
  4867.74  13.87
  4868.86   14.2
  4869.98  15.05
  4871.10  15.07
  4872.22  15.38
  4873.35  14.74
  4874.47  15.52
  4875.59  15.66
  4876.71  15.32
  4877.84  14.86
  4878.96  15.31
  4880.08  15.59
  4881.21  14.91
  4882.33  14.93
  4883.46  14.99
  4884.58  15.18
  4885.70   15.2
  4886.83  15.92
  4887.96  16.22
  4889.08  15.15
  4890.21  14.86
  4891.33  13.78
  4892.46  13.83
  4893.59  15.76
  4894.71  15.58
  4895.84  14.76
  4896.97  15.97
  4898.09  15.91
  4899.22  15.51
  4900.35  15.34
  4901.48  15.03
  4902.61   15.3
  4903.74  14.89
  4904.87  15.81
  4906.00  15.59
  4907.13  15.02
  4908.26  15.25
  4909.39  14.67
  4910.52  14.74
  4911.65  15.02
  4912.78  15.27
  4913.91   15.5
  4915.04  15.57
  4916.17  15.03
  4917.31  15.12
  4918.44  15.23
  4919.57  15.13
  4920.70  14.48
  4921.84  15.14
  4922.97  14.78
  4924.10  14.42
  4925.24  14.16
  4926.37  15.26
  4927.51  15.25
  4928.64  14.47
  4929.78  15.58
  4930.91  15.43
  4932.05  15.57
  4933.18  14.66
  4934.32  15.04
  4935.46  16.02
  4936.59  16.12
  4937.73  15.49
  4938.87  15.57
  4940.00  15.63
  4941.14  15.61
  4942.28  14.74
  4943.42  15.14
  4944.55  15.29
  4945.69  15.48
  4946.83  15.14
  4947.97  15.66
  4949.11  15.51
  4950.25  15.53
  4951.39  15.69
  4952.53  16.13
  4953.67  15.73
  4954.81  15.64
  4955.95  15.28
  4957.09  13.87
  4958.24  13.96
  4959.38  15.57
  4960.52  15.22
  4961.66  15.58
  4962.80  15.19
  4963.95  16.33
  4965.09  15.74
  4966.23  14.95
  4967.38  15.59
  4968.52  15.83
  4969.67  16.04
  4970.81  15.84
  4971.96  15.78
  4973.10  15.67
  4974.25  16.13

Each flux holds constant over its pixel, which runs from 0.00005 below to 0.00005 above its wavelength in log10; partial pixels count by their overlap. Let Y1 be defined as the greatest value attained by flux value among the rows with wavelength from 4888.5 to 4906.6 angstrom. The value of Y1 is 15.97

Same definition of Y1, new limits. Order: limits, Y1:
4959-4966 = 16.33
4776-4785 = 16.03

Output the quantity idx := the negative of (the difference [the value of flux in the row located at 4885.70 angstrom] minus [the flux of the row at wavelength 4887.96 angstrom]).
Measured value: 1.02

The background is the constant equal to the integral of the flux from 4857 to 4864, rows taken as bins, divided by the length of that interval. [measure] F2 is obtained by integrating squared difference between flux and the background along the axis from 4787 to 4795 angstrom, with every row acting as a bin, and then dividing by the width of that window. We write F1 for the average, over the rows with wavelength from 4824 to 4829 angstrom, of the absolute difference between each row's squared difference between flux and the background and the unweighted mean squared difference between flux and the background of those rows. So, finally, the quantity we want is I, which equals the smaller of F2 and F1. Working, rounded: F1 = 4.26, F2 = 31.9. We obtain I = 4.26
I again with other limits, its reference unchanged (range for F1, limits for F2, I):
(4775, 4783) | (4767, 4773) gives 3.52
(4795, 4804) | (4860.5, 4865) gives 4.02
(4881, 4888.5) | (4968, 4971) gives 4.34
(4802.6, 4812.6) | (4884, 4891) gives 4.46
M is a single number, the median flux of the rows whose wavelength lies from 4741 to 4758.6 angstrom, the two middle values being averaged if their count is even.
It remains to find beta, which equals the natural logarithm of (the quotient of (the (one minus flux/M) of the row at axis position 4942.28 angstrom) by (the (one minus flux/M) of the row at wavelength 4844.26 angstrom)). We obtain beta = 1.0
